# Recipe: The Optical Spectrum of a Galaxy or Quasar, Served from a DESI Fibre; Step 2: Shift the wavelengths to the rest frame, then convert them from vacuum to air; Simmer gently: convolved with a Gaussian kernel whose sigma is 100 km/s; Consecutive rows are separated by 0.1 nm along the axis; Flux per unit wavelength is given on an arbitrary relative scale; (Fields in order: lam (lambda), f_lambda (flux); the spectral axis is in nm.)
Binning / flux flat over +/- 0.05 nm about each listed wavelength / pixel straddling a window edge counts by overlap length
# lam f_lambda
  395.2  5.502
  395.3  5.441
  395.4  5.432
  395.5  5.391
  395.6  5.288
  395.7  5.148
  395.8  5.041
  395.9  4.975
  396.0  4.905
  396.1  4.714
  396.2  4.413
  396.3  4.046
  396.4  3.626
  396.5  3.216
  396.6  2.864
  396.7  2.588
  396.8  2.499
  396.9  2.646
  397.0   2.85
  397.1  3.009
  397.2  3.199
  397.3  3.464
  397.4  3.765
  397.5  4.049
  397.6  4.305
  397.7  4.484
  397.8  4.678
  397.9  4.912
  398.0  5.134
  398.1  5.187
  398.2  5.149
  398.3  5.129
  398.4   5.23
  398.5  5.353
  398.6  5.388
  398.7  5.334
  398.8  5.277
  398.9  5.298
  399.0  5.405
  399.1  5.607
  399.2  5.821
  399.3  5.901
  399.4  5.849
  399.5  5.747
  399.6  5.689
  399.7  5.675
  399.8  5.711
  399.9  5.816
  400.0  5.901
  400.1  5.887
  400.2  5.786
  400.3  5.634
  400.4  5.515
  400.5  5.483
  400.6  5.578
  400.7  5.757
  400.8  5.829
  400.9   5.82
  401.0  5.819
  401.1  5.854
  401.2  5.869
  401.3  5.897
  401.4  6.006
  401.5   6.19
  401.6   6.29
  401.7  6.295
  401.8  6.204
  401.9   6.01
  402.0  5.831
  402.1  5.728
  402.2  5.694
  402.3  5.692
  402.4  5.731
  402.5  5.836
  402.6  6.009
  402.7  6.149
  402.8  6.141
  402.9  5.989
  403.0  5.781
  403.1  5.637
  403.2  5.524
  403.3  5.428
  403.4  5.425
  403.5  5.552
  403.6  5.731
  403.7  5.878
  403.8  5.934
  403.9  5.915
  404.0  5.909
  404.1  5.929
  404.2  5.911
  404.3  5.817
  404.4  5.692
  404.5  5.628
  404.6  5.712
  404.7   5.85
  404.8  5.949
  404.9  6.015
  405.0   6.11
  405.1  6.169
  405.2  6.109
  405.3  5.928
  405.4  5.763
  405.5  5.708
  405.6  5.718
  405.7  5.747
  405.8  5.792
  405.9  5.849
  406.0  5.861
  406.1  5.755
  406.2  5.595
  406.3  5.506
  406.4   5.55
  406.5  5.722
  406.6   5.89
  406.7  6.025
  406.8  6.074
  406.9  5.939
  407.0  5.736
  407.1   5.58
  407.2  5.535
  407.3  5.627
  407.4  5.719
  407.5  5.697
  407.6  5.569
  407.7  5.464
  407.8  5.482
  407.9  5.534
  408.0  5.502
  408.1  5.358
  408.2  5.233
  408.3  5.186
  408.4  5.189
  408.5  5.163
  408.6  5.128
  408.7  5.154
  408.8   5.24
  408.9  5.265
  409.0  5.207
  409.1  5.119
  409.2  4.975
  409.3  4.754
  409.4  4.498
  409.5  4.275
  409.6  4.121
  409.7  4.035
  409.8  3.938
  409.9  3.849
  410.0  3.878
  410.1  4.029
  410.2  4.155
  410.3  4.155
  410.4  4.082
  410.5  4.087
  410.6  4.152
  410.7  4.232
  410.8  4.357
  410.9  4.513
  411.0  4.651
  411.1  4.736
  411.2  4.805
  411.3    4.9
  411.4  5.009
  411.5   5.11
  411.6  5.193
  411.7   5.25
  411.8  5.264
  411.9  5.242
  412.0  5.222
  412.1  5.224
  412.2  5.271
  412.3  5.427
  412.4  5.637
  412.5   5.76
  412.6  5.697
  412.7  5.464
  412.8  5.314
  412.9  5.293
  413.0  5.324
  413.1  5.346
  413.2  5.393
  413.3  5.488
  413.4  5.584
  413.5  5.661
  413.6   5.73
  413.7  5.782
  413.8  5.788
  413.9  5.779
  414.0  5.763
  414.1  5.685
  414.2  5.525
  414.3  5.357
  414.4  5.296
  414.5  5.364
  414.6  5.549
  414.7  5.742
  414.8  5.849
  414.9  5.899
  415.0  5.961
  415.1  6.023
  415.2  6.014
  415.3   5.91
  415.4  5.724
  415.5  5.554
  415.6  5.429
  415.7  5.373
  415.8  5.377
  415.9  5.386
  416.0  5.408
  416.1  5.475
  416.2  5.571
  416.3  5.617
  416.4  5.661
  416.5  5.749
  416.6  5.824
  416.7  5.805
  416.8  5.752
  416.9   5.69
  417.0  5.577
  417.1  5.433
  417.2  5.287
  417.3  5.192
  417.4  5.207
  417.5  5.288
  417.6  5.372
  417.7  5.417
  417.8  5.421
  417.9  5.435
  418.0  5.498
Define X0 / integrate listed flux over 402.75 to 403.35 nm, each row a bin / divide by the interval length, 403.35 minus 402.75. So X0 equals 5.75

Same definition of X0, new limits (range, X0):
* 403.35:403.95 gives 5.74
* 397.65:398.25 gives 4.92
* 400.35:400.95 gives 5.66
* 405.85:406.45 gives 5.69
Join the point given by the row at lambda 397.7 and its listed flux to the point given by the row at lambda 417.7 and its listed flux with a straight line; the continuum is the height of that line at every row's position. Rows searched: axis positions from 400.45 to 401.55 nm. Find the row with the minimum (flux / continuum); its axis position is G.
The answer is 400.5 nm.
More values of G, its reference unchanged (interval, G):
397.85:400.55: 397.9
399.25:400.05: 399.7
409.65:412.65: 409.9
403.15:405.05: 403.4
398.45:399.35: 398.8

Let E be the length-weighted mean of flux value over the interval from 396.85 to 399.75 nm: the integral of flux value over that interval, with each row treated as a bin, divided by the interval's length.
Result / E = 4.81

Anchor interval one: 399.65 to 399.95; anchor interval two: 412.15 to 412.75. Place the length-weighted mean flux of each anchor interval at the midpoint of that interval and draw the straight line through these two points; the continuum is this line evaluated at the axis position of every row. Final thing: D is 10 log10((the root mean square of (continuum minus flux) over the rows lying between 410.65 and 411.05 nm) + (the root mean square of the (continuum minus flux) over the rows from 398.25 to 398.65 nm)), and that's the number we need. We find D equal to 2.1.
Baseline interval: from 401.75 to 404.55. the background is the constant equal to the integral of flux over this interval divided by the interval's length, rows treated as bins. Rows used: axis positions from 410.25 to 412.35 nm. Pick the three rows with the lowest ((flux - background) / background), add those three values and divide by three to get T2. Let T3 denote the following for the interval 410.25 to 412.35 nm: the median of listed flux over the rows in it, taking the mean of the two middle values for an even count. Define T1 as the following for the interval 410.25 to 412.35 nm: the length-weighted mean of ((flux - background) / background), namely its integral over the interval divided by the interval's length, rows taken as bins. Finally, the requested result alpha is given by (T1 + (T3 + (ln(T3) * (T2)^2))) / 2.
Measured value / 2.4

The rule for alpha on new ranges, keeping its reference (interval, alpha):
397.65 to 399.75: 2.7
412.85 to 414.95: 2.8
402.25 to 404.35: 2.9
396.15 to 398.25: 1.9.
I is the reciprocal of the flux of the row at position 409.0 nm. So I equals 0.192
